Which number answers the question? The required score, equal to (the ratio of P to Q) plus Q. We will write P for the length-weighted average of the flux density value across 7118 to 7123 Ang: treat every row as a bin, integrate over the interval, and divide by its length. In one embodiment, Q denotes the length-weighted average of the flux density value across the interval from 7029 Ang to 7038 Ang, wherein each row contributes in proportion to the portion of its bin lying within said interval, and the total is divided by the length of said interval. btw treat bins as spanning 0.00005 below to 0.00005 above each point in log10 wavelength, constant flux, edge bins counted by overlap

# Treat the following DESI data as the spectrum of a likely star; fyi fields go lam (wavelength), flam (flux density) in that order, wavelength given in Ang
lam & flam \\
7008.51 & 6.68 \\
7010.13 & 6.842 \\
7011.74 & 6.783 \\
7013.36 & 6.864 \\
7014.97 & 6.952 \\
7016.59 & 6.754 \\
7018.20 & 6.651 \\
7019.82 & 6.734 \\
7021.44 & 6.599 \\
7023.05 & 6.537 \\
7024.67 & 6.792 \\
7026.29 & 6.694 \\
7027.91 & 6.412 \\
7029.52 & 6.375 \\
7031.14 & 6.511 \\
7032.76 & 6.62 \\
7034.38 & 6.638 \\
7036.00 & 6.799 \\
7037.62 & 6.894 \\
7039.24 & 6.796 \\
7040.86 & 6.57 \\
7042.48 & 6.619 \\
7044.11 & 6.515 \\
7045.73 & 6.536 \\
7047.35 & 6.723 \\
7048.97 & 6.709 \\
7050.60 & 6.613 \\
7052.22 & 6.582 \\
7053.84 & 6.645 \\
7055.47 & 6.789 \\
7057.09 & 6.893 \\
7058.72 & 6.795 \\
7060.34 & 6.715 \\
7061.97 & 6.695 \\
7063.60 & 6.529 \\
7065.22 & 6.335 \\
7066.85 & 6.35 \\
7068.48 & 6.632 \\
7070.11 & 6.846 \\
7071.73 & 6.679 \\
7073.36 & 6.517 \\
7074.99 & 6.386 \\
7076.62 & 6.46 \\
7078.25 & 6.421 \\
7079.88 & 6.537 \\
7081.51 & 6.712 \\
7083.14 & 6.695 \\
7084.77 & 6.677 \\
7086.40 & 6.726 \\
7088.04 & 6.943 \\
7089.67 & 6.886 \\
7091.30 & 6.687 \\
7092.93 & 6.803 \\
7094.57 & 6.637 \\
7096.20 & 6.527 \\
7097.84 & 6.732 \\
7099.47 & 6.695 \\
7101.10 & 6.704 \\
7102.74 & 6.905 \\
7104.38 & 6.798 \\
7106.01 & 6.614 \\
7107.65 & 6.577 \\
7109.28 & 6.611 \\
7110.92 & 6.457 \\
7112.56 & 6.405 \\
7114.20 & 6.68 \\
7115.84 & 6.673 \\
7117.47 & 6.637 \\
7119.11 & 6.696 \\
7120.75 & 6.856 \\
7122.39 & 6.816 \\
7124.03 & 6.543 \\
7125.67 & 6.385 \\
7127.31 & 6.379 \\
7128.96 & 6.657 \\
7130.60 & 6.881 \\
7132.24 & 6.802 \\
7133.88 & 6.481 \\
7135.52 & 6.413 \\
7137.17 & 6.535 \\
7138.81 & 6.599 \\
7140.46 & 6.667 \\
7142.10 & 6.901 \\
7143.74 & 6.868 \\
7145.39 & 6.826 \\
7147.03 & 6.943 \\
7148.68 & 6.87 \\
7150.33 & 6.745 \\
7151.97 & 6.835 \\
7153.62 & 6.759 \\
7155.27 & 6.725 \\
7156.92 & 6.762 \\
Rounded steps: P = 6.78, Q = 6.63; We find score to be 7.66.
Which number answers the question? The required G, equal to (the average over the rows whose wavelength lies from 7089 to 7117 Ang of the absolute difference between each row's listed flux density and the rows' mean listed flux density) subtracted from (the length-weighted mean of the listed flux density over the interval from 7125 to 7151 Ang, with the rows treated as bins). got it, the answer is 6.58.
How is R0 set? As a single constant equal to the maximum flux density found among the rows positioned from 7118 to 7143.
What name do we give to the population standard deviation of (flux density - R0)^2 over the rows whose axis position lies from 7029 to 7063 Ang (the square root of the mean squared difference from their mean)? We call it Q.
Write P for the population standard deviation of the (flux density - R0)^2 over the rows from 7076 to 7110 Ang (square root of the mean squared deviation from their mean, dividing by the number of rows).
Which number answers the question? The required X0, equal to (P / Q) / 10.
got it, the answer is 0.094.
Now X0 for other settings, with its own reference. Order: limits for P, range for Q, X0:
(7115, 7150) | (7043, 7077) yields 0.094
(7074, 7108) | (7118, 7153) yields 0.082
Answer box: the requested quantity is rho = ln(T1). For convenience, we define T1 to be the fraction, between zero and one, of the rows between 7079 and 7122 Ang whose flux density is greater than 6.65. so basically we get -0.42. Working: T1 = 0.654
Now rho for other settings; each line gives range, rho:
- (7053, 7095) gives -0.55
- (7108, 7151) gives -0.55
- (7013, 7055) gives -0.77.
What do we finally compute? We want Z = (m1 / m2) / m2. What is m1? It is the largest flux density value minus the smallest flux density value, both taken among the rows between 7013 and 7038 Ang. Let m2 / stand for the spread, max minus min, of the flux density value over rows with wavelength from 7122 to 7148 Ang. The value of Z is 1.8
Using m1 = 0.58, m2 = 0.56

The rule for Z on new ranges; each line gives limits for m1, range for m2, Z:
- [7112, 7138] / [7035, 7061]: 3.5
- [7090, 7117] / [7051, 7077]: 1.6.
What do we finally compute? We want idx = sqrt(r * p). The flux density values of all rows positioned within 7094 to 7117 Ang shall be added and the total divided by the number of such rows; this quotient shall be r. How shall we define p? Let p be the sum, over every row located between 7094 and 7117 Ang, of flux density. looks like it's 25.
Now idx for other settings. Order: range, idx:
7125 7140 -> 20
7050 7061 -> 18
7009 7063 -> 38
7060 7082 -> 25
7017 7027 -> 16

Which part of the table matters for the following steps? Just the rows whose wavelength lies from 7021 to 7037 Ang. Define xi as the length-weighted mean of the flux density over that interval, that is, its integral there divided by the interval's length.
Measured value 6.60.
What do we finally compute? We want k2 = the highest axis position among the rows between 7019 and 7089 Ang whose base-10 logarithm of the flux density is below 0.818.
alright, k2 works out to 7079.88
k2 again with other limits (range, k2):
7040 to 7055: 7045.73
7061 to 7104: 7096.20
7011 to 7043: 7040.86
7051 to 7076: 7074.99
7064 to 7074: 7073.36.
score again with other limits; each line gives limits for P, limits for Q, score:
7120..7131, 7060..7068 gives 7.53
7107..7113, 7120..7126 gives 7.65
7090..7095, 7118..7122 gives 7.76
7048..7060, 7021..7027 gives 7.67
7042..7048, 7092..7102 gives 7.67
